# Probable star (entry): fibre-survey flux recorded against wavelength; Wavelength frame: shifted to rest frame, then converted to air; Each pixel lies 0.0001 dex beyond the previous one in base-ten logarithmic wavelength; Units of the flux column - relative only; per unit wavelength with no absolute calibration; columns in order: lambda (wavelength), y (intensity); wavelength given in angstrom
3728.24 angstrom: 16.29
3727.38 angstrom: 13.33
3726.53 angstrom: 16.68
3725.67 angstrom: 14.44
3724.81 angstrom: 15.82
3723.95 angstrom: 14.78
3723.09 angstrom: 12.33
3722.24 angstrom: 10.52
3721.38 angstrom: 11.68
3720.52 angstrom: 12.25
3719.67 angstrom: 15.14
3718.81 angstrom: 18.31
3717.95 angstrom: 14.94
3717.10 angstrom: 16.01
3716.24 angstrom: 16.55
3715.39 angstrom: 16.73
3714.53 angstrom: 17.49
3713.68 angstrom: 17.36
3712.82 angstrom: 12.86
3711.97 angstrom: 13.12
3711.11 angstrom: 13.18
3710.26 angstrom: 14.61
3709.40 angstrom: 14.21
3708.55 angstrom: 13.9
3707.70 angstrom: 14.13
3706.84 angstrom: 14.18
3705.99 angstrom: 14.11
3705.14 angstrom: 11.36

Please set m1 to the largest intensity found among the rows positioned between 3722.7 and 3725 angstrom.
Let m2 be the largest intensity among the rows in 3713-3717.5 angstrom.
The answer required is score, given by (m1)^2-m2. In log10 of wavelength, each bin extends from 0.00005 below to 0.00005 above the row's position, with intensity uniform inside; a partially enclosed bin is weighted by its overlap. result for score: 233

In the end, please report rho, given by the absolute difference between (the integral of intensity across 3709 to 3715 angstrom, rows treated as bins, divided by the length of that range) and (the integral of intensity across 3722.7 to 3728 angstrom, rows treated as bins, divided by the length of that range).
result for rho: 0.1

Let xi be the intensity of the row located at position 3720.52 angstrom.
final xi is 12.25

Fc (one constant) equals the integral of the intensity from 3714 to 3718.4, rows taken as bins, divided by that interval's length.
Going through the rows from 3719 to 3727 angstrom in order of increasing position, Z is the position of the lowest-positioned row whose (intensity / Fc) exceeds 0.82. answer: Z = 3719.67 angstrom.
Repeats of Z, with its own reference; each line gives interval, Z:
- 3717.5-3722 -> 3717.95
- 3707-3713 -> 3707.70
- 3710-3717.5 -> 3710.26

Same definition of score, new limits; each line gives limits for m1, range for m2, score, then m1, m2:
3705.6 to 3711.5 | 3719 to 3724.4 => 198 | 14.61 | 15.14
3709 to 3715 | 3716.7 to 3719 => 288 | 17.49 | 18.31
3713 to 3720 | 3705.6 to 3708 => 321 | 18.31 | 14.18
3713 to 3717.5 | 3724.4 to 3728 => 289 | 17.49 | 16.68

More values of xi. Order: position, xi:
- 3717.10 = 16.01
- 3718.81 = 18.31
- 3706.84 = 14.18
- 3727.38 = 13.33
